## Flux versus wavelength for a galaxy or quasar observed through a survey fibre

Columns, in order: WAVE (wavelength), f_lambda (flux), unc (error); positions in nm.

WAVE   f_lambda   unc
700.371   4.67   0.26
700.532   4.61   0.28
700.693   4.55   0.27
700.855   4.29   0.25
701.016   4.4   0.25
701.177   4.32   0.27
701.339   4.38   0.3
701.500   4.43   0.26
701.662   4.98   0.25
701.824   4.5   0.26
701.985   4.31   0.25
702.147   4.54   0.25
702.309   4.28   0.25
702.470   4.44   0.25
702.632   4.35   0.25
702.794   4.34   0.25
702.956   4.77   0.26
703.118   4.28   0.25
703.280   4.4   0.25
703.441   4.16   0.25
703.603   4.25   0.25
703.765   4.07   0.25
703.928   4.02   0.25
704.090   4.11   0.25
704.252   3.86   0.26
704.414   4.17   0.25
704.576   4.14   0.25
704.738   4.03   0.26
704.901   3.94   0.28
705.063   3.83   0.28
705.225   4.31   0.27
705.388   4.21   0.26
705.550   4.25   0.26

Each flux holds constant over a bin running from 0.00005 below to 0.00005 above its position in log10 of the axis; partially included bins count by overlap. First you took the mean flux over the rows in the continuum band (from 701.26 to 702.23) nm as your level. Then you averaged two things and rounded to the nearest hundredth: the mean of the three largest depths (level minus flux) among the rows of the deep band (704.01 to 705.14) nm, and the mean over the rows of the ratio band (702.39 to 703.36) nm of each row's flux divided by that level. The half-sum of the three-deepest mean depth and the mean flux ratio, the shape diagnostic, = 0.81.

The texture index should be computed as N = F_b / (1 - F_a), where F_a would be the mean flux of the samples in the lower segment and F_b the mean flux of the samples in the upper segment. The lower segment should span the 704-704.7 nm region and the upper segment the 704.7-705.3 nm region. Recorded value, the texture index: -1.31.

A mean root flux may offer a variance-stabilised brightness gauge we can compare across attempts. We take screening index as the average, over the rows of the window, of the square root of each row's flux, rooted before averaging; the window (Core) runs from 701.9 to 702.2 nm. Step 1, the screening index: 2.10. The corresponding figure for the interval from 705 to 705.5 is 2.03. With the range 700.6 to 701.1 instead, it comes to 2.10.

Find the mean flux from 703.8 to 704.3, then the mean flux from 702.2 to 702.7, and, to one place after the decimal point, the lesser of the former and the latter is 4.0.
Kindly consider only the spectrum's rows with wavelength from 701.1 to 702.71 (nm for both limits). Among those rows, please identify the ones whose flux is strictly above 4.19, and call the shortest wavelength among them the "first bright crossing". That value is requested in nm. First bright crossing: 701.177 nm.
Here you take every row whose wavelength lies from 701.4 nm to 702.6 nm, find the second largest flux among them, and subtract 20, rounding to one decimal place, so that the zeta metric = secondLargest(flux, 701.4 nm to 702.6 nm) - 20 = -15.5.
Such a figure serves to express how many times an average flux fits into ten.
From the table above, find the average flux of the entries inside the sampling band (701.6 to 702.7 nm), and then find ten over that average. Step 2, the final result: 2.23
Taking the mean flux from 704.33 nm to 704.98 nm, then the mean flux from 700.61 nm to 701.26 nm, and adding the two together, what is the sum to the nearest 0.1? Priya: 8.5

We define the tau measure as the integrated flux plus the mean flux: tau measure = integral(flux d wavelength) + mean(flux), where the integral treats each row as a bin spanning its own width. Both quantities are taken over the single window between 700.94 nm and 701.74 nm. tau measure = 8.1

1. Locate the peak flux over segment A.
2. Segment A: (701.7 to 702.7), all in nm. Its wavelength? 702.147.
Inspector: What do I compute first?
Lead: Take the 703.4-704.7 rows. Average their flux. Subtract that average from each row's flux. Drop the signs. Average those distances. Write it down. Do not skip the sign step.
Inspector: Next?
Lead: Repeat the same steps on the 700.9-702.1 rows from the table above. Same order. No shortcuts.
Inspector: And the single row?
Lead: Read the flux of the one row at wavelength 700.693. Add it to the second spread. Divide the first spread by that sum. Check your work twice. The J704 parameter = 0.018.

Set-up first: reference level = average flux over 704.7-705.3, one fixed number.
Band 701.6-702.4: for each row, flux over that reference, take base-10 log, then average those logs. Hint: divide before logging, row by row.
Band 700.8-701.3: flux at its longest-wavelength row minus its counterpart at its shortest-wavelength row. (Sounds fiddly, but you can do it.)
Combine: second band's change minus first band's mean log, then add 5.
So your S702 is 4.98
